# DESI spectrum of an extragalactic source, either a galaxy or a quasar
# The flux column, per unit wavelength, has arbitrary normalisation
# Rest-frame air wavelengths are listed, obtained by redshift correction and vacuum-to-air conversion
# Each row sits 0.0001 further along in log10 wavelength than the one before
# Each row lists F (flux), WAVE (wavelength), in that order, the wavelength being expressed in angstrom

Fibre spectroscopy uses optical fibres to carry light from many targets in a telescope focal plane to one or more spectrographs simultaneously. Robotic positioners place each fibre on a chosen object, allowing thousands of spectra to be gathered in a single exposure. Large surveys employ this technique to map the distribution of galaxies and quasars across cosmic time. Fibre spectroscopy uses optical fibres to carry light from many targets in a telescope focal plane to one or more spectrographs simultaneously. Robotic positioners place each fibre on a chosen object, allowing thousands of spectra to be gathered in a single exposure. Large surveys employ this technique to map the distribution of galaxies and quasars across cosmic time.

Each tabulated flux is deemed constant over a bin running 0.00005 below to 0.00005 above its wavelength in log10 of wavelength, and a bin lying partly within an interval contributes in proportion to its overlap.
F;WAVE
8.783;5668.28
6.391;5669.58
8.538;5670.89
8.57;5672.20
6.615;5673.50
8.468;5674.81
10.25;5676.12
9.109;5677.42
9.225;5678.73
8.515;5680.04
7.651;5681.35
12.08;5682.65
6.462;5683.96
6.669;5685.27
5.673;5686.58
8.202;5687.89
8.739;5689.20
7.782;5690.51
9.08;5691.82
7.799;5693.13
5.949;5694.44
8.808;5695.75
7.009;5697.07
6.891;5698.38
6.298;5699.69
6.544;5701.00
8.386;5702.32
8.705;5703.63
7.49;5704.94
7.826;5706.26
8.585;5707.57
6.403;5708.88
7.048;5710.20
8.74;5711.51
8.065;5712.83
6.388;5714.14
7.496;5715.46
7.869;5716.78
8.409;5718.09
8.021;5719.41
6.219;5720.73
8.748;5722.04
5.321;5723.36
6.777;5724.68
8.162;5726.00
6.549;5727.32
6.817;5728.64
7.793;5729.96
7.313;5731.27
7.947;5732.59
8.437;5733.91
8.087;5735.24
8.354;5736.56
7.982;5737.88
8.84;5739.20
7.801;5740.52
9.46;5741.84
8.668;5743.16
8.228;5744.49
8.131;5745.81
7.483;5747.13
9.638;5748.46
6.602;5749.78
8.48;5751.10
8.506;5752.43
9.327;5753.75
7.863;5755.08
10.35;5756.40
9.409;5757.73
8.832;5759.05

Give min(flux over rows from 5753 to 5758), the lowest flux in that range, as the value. 7.863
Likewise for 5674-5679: 8.468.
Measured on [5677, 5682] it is 7.651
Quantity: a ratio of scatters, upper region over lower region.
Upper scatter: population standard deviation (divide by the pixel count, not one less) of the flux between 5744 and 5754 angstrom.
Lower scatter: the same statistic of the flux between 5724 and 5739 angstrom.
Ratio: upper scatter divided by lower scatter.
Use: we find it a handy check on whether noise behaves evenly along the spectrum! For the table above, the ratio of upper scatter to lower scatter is 1.40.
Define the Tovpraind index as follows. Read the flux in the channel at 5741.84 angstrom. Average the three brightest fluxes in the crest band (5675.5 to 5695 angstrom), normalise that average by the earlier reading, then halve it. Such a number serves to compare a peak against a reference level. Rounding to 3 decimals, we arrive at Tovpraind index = 0.556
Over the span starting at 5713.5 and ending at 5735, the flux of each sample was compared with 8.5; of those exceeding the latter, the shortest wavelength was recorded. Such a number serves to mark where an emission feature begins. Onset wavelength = 5722.04 angstrom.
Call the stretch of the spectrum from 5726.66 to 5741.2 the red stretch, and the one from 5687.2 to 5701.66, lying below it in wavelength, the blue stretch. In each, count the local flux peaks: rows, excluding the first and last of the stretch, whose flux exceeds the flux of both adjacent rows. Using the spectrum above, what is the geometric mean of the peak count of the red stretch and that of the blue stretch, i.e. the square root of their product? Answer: 3.5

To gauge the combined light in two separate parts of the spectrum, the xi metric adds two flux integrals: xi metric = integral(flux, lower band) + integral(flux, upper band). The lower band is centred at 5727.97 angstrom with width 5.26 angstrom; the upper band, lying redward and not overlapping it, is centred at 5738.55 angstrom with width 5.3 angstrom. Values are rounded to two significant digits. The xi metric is 82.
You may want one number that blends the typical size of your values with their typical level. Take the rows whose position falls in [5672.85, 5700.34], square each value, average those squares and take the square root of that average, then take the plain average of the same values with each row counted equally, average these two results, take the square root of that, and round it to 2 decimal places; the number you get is 2.83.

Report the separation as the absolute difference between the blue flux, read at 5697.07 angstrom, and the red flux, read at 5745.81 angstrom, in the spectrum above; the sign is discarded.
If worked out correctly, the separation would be 1.1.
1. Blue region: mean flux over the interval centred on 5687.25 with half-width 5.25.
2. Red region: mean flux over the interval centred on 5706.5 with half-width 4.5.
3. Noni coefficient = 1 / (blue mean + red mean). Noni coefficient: 0.0630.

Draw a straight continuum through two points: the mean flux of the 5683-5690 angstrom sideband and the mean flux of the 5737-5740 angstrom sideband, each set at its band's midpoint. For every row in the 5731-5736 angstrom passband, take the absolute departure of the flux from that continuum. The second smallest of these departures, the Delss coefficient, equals 0.24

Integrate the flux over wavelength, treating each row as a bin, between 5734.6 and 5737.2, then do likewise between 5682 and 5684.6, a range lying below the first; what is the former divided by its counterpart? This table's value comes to 0.89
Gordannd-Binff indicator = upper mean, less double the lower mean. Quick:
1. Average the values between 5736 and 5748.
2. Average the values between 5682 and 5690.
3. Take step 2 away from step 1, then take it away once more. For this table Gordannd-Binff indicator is -7.6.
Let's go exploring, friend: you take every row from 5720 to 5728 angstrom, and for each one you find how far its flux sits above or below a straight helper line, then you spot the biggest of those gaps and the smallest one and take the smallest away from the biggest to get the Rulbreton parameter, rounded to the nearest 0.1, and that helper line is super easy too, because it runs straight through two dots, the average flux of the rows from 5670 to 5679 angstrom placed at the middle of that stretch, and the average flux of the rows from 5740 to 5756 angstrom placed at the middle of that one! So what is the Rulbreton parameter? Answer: 3.4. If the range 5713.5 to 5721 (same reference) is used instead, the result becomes 2.2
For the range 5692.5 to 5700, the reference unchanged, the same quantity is 2.9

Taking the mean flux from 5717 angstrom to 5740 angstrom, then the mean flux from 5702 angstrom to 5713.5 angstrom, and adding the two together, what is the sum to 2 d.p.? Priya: 15.55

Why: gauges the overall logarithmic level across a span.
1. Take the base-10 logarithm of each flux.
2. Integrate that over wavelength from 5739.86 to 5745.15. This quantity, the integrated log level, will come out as 4.92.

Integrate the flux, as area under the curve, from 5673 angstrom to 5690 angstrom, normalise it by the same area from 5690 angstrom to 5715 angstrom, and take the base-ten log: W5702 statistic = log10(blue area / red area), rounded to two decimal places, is -0.13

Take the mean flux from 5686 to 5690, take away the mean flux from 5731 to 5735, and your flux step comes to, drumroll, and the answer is -0.4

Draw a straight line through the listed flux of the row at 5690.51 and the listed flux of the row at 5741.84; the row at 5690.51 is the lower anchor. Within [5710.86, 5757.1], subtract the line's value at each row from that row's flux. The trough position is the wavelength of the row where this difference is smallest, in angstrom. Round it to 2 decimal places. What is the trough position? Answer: 5723.36 angstrom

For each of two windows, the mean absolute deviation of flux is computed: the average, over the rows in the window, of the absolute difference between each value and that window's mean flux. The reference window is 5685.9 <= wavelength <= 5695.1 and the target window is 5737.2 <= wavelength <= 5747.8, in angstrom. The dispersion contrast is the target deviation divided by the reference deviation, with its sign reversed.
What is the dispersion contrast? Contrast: -0.49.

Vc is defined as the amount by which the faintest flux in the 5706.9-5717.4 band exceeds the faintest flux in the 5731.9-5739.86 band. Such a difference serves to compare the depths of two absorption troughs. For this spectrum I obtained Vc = -1.6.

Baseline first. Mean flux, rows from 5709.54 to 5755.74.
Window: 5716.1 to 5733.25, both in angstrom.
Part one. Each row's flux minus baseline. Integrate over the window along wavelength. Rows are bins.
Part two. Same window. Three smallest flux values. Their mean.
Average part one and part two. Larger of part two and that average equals 6.03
